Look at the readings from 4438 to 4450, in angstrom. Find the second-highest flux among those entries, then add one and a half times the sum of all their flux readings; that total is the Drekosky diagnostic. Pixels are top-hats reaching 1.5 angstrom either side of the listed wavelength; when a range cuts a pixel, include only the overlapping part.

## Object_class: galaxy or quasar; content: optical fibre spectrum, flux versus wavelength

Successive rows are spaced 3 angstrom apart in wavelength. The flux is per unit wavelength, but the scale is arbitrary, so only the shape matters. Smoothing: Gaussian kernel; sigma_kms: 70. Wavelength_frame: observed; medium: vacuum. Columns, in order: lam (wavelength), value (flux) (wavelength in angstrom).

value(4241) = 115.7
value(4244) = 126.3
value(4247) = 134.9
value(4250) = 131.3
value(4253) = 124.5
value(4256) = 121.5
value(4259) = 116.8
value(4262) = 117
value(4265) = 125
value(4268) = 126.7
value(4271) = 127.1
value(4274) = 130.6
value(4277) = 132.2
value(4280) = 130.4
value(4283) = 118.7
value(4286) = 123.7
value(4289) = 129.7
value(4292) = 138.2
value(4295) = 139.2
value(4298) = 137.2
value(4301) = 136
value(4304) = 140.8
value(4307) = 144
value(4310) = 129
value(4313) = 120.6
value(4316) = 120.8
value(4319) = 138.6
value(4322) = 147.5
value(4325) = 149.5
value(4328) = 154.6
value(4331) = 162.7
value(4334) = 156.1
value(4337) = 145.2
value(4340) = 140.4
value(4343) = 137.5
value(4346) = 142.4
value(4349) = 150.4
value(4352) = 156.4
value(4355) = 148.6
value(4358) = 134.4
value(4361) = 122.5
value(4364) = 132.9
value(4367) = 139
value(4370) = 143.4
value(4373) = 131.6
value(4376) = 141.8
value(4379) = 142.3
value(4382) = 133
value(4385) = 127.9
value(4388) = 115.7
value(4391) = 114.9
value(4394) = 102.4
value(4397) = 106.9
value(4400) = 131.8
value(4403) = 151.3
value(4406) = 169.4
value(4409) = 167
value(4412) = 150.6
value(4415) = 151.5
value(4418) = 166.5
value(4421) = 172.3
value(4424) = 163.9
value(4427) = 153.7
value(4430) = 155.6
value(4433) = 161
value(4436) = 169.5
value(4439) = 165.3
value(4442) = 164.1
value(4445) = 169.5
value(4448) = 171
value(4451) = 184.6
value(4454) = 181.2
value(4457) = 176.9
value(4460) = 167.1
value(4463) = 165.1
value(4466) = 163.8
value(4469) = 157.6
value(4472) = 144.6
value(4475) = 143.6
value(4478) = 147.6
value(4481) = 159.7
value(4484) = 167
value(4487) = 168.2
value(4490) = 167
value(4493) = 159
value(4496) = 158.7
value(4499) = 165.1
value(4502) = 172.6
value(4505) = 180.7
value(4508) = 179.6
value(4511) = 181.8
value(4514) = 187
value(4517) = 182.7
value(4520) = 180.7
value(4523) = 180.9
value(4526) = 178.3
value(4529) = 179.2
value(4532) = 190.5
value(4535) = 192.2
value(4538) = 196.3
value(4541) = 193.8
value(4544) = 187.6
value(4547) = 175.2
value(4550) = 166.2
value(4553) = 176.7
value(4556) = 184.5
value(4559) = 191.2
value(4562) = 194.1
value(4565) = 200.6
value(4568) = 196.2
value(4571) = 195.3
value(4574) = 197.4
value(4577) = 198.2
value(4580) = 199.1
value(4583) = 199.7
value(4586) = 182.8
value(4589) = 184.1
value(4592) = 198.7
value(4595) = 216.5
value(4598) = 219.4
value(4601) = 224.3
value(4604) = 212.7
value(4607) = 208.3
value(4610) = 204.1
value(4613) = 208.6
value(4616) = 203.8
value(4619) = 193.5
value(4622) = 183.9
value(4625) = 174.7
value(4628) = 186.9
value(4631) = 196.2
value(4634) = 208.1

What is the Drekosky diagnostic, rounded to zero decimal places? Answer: 1174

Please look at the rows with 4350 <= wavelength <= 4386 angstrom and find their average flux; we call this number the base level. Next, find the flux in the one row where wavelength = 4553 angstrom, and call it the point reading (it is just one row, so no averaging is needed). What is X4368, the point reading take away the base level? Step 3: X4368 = 39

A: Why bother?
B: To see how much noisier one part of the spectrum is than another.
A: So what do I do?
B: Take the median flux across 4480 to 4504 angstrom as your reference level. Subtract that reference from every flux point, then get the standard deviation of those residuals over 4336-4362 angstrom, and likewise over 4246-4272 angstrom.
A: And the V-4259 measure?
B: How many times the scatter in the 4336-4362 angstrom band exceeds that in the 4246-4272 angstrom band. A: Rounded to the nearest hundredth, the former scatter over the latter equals 1.66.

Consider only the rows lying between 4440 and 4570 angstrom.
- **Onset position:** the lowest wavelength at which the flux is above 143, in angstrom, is 4442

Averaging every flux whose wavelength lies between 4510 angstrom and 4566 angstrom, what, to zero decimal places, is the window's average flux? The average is 185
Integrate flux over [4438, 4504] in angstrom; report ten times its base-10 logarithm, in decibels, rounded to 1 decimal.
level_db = 40.4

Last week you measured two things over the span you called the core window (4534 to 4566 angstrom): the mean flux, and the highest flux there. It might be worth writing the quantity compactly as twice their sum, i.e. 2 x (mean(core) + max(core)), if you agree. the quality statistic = 775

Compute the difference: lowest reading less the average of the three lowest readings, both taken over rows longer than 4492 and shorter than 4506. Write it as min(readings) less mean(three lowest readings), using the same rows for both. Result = -2.2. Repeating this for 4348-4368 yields -7.4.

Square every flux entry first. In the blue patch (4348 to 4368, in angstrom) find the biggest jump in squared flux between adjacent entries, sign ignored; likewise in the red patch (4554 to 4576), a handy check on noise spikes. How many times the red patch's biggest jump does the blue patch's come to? 1.57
